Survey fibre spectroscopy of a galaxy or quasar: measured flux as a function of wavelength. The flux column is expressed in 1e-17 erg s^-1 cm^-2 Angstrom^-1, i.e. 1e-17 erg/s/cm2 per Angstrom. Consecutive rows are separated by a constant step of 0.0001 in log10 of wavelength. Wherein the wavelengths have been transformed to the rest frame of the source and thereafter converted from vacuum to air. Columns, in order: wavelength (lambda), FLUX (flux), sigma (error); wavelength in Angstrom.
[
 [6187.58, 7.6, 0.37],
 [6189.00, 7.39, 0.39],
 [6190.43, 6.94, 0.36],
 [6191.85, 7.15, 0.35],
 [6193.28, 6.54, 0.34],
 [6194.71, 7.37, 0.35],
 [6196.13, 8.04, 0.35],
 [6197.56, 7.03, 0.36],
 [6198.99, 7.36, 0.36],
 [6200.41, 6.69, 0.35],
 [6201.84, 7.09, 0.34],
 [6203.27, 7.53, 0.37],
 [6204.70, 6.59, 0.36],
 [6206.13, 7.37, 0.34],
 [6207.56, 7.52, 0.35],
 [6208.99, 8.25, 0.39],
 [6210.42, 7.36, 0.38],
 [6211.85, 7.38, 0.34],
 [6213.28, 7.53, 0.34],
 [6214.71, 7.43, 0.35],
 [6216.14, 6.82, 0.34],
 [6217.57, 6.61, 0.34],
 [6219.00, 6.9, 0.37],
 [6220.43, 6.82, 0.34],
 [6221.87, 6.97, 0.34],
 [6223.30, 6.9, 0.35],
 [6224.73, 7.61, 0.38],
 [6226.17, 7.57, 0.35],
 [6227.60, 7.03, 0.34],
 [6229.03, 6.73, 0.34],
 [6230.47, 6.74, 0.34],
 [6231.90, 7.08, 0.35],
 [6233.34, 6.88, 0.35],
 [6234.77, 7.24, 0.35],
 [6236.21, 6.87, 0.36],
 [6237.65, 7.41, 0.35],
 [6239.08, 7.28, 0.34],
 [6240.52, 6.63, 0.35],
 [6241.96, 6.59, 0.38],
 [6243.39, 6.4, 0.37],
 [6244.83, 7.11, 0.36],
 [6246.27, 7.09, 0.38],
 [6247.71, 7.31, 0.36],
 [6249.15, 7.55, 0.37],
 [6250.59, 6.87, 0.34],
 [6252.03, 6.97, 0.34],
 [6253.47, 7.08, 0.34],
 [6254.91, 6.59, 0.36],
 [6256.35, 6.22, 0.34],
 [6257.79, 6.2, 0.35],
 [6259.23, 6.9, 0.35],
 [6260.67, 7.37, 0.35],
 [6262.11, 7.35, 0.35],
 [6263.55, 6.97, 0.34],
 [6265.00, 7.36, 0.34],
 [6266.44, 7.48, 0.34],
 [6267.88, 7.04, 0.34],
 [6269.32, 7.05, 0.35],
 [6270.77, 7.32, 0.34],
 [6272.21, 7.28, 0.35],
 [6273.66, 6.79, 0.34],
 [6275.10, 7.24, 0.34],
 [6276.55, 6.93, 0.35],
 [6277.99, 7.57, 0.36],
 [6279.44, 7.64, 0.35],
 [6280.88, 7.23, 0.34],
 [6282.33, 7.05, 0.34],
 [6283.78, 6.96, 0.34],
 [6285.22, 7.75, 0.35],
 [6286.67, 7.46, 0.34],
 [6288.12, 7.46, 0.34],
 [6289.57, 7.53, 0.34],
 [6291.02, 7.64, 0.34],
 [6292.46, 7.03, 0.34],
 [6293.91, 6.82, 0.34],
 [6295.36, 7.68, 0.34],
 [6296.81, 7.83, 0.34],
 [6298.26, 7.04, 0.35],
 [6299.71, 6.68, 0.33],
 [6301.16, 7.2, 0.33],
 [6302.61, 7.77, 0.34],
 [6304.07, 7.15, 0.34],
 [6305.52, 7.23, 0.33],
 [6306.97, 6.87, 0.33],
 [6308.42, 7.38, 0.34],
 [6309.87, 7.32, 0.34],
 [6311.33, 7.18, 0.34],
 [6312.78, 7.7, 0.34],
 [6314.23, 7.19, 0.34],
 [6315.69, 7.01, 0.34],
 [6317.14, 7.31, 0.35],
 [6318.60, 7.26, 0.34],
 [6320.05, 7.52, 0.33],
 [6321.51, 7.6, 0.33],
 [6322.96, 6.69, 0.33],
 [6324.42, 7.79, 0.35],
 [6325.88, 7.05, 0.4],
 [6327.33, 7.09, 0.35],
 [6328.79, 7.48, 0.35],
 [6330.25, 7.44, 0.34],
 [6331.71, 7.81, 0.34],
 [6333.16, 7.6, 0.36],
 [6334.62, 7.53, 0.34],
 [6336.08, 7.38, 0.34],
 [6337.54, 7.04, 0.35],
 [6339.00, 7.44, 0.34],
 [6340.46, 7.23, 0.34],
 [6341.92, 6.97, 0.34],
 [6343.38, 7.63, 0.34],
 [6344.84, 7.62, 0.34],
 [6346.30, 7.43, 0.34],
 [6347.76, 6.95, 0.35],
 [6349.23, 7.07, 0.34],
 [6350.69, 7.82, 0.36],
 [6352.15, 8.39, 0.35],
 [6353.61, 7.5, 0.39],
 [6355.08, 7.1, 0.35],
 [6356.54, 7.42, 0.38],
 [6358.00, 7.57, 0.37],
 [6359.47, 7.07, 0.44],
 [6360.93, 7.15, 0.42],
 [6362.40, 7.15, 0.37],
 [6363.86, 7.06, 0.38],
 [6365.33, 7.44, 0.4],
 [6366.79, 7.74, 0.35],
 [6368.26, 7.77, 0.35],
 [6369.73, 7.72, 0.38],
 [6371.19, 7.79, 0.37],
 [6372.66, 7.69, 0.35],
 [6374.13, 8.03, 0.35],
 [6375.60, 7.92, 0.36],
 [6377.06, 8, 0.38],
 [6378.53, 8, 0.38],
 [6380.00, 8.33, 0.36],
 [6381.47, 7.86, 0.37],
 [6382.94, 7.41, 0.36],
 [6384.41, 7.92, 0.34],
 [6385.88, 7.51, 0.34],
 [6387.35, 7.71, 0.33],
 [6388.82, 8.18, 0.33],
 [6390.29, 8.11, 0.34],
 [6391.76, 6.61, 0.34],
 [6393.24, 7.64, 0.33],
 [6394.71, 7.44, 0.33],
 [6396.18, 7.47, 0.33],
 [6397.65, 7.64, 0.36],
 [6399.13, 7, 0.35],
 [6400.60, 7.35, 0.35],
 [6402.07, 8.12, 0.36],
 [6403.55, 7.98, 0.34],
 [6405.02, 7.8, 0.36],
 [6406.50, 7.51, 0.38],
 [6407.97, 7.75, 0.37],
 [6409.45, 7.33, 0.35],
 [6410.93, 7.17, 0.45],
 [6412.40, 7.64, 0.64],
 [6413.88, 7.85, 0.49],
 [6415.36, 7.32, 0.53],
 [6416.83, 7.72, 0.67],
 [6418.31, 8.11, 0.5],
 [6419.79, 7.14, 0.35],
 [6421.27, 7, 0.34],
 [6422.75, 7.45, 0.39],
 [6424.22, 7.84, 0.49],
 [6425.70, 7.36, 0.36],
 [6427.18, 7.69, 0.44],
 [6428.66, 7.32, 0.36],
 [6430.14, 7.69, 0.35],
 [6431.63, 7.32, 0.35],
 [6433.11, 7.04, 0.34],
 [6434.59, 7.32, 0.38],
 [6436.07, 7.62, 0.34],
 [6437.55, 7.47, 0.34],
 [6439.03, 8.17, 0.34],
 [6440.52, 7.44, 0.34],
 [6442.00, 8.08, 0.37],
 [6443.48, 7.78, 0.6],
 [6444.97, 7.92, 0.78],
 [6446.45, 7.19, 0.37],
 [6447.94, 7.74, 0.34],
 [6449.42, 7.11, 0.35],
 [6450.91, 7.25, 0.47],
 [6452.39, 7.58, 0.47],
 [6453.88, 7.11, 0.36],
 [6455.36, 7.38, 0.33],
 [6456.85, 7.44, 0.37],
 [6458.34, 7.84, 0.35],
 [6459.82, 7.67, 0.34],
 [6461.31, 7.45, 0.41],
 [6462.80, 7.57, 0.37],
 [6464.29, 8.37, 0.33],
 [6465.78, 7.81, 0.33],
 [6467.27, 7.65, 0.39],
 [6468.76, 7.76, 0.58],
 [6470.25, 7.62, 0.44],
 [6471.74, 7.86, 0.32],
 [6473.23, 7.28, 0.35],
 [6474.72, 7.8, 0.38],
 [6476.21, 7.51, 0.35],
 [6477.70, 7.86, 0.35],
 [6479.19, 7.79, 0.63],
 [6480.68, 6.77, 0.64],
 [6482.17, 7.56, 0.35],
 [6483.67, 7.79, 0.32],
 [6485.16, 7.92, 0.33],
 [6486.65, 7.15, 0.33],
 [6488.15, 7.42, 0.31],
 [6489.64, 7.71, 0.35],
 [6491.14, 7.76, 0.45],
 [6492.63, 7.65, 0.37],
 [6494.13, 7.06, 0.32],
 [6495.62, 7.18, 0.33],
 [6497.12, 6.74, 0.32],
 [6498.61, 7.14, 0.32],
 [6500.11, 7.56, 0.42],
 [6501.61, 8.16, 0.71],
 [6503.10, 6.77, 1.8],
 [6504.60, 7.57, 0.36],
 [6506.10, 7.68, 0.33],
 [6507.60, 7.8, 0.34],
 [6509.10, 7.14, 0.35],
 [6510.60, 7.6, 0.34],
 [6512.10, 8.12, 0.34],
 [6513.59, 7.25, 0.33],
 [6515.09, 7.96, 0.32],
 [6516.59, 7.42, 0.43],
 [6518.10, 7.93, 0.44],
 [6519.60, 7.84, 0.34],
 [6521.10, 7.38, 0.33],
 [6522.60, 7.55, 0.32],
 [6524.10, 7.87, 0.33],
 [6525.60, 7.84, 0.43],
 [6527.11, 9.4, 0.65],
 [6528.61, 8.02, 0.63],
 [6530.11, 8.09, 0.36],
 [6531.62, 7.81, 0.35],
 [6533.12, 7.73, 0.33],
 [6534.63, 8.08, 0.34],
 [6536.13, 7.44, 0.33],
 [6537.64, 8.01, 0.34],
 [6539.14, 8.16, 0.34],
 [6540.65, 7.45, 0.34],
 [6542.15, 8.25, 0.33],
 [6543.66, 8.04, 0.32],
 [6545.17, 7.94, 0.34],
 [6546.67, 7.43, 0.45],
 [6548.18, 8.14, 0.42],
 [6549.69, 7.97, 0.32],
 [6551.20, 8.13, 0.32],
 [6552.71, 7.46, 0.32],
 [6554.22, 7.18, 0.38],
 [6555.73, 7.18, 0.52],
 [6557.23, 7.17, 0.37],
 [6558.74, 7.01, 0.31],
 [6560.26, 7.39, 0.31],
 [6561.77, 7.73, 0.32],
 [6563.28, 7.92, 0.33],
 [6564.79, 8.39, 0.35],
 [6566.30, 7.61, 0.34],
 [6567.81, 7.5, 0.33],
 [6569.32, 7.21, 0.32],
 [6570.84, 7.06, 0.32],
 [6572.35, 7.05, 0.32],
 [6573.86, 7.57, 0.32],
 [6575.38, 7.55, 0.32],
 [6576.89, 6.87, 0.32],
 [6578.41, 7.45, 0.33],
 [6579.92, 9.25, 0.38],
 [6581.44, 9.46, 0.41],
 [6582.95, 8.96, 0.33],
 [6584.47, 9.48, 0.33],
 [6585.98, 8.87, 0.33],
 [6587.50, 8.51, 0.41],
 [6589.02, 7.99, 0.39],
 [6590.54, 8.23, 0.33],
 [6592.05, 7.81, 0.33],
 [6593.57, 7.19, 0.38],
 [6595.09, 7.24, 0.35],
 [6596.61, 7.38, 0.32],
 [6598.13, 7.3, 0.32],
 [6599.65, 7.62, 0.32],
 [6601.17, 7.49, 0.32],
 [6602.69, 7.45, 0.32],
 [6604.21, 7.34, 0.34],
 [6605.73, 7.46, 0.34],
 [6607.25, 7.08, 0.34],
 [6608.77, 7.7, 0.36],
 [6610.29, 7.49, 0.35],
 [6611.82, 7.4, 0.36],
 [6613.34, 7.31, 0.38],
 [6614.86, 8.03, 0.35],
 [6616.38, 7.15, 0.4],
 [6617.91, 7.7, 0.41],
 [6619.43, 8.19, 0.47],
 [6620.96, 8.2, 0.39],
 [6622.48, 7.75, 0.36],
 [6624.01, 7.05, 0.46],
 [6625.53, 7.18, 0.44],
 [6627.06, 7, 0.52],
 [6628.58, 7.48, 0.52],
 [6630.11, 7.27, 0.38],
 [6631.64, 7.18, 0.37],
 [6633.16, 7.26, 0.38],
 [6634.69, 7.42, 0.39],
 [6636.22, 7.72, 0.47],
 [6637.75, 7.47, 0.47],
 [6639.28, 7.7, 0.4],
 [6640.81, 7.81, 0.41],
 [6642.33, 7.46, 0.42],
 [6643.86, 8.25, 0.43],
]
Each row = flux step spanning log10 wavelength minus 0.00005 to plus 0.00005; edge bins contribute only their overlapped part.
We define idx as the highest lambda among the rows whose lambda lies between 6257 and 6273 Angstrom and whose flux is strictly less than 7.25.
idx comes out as 6269.32 Angstrom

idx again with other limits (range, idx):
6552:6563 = 6558.74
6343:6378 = 6363.86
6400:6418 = 6410.93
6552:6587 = 6576.89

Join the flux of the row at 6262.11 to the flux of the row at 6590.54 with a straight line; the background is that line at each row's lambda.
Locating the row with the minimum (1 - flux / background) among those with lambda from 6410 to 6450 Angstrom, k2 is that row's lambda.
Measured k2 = 6439.03 Angstrom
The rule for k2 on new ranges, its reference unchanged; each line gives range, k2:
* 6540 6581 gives 6579.92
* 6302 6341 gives 6302.61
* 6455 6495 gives 6464.29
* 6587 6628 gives 6587.50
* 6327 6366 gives 6352.15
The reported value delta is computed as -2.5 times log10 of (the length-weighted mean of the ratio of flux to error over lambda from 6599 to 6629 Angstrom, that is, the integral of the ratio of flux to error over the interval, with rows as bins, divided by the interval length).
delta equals -3.25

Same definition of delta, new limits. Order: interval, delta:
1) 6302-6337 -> -3.33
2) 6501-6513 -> -3.18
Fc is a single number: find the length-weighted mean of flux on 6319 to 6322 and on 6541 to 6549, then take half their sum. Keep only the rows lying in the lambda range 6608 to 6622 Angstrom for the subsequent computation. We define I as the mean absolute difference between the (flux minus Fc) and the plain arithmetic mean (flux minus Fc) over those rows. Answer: 0.31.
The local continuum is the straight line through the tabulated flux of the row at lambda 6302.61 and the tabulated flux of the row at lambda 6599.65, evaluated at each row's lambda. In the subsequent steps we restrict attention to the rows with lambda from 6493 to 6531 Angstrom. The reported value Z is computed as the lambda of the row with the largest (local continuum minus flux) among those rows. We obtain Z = 6497.12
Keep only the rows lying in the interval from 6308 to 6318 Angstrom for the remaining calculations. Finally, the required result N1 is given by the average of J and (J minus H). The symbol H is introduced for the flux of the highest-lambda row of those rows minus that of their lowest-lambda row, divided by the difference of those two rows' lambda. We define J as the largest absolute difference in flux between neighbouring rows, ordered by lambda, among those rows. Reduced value 0.5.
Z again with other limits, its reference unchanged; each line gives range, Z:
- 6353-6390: 6363.86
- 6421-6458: 6421.27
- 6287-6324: 6299.71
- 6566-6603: 6576.89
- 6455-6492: 6480.68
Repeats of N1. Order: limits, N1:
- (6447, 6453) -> 0.6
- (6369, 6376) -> 0.3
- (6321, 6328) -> 1.1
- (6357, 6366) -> 0.5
